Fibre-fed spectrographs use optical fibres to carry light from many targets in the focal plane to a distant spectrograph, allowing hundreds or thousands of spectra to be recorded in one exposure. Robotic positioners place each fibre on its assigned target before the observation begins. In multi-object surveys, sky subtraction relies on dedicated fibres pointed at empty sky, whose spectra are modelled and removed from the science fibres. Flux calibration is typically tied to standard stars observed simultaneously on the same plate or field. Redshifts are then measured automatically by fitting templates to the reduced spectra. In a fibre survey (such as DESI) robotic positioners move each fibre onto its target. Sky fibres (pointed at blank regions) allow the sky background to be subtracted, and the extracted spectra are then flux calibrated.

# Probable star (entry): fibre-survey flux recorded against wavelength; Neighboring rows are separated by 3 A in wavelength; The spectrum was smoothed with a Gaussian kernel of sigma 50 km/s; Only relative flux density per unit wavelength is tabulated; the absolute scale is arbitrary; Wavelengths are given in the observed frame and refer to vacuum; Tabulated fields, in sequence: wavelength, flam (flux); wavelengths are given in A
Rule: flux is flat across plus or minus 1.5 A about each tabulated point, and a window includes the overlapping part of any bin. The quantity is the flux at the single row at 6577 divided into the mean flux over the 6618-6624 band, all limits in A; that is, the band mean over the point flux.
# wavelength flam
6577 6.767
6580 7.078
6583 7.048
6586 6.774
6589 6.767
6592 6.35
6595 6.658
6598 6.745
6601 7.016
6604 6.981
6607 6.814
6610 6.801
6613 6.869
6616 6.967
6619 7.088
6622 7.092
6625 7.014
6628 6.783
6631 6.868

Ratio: 1.05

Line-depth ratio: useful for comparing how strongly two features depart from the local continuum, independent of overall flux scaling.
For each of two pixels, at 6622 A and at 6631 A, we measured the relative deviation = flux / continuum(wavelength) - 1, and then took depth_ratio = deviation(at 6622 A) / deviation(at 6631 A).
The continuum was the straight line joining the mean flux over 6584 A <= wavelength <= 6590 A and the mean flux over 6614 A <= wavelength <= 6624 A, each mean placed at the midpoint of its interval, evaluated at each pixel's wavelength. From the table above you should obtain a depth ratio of -0.1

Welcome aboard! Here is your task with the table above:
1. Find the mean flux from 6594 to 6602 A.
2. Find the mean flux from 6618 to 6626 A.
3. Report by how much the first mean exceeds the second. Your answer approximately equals -0.26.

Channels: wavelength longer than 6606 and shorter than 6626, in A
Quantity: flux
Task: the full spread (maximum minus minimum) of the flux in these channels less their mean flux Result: -6.66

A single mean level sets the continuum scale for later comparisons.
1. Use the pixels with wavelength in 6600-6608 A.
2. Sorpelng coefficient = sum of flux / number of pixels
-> 6.94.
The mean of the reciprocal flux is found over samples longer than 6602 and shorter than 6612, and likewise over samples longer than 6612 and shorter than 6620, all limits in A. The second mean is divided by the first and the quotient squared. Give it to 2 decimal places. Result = 0.97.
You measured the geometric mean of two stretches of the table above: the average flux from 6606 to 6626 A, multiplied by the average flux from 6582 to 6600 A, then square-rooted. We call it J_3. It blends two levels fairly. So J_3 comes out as 6.84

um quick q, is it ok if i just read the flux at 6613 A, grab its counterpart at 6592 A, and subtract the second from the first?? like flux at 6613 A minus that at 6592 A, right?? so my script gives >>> 0.5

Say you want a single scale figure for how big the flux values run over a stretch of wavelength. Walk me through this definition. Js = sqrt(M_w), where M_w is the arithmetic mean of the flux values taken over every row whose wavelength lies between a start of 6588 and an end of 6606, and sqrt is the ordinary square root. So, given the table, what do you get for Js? 2.60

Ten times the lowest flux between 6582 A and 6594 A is 63.5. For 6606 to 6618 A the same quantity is 68.0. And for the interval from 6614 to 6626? 69.7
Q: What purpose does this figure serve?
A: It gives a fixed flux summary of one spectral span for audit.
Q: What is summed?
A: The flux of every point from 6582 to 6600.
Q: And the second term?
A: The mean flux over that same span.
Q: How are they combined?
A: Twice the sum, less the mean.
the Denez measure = 74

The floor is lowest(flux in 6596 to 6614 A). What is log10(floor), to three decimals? 0.829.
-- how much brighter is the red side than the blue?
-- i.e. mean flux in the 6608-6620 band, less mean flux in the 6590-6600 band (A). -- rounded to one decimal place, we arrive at 0.3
